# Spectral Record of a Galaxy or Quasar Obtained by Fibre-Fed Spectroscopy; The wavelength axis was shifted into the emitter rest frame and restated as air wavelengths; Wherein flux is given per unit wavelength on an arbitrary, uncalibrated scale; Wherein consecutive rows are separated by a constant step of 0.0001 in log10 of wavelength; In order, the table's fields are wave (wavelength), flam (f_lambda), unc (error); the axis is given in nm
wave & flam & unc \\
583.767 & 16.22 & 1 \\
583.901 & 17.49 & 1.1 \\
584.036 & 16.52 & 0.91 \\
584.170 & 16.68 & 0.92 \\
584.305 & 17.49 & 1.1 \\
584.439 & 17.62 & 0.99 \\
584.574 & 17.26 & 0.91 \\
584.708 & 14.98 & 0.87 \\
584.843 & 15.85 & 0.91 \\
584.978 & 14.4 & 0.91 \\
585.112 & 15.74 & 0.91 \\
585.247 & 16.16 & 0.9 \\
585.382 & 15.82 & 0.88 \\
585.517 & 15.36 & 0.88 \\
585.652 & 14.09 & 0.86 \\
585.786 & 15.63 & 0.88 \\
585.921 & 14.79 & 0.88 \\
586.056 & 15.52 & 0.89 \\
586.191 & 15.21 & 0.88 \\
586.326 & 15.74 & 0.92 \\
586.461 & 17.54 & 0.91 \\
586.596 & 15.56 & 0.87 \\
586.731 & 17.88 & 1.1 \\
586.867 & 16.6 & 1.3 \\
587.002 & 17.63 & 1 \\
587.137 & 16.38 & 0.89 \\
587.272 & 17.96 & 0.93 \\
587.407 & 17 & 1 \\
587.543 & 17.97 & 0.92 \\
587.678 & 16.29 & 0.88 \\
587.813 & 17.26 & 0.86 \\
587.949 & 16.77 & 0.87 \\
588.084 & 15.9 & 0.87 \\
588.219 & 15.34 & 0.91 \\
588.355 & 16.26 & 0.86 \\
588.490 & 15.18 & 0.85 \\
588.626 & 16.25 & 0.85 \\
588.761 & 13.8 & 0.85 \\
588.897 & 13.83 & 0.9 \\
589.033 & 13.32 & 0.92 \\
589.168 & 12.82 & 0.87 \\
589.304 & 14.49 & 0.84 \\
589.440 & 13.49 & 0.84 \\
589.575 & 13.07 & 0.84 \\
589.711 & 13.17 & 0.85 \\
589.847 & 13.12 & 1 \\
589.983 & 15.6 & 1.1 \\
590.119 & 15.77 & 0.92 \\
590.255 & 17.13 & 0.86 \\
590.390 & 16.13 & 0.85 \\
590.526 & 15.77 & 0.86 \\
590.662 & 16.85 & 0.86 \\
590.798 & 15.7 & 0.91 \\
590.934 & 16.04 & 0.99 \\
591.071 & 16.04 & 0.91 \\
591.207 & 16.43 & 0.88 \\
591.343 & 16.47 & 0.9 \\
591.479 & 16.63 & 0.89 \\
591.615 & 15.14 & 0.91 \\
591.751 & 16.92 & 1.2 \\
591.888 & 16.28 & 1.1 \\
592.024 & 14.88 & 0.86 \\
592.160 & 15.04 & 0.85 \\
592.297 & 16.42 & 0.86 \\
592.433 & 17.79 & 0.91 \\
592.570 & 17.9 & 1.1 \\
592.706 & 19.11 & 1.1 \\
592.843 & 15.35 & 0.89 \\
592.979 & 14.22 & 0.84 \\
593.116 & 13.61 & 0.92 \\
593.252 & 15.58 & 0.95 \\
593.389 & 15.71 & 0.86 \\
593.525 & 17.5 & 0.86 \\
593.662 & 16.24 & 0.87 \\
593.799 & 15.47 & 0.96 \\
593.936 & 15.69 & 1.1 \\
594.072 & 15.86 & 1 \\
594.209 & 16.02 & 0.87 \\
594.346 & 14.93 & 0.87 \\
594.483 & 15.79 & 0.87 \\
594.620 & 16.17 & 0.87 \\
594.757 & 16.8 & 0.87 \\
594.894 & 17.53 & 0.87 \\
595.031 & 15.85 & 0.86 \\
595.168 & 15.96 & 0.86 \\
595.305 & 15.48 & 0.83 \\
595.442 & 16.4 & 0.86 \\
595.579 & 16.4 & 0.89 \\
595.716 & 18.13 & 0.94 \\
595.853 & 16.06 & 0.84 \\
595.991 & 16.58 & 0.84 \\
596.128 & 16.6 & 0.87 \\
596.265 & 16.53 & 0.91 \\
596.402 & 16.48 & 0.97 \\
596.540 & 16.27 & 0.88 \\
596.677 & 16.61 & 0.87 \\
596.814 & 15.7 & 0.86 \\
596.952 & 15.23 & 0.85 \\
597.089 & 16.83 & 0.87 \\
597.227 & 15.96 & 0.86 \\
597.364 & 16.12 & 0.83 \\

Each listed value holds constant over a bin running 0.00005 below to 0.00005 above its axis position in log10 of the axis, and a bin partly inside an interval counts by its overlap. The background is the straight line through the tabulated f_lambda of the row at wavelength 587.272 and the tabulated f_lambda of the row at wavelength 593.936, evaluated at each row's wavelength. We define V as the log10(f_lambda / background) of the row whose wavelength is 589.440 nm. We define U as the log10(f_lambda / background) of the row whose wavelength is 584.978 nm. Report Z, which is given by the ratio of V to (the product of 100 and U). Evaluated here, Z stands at 0.0093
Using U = -0.11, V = -0.11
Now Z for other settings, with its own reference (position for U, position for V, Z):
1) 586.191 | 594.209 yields -0.0014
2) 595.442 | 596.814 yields 0.0084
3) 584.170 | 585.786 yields 0.0127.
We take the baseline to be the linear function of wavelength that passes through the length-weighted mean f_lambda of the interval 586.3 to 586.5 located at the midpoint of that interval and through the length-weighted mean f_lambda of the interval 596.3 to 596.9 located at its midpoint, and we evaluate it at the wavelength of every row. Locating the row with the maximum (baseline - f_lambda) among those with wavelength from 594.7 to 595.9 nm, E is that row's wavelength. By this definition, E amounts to 595.305 nm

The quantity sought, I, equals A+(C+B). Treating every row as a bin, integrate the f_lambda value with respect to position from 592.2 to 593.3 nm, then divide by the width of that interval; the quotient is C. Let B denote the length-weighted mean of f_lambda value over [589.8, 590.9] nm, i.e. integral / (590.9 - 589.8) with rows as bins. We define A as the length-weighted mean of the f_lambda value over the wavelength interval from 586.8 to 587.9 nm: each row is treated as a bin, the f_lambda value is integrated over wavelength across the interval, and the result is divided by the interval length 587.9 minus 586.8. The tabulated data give 49.2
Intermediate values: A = 17.1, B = 15.8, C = 16.2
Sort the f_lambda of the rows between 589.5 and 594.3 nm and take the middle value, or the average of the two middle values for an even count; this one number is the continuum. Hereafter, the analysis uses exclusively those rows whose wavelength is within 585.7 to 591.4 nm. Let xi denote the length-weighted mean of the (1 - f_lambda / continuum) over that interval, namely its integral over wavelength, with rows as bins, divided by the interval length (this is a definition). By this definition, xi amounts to 0.010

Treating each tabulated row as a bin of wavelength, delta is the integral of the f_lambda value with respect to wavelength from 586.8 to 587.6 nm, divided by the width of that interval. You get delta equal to 17.2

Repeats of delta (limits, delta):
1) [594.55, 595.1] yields 16.6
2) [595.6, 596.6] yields 16.7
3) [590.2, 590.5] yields 16.5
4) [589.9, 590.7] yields 16.1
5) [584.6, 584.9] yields 15.7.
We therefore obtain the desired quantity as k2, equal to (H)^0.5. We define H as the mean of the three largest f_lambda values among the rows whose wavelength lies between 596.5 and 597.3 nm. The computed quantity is 4.07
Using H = 16.6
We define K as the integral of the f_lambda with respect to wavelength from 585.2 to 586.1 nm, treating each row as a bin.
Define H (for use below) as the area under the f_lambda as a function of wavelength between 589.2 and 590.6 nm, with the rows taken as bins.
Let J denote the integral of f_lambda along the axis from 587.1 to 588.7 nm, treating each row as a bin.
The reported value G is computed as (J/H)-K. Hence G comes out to -13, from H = 21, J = 26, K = 14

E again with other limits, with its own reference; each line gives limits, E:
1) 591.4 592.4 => 592.024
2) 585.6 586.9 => 585.652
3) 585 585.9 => 585.652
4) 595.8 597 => 596.952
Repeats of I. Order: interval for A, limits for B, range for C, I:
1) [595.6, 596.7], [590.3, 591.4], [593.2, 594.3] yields 48.8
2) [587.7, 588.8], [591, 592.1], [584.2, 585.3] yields 48.2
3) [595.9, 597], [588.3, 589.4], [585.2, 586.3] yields 46.0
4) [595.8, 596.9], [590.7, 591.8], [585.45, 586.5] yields 47.9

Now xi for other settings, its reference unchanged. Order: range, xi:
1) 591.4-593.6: -0.017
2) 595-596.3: -0.035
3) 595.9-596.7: -0.040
